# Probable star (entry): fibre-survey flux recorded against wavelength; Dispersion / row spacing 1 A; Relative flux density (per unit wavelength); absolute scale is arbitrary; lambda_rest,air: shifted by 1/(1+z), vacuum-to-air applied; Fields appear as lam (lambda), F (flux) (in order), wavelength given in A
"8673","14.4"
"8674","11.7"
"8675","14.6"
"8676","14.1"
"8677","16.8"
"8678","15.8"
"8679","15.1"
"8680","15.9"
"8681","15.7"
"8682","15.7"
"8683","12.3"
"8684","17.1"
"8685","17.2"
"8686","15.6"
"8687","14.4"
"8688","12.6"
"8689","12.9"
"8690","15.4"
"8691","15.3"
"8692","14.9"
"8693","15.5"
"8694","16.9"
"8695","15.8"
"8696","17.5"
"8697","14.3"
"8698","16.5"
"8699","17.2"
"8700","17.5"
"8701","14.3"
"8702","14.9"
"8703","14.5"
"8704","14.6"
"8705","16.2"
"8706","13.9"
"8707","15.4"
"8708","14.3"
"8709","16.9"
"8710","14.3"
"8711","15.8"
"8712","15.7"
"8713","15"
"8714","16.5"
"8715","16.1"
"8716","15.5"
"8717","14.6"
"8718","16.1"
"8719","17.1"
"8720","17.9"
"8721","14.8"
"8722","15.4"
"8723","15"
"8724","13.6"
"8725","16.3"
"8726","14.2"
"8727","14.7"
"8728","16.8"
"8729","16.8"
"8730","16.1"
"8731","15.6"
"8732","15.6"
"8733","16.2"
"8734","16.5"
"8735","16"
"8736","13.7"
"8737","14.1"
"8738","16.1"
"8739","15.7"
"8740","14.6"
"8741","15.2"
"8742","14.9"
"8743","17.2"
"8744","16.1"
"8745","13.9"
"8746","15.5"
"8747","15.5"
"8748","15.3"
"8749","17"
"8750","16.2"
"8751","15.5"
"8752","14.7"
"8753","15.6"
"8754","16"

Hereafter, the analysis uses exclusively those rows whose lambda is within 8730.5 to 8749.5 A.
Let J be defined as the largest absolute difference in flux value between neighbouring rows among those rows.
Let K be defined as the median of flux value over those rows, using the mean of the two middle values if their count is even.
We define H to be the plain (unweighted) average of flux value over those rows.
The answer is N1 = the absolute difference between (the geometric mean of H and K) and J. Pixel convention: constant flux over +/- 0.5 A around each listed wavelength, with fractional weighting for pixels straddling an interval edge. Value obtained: 13.3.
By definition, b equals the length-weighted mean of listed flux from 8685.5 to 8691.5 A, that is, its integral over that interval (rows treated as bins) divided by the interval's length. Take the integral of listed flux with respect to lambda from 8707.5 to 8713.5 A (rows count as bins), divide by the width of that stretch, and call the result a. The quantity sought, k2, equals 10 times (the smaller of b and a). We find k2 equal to 144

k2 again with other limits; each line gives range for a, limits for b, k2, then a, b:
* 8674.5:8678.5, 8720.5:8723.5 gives 151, 15.3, 15.1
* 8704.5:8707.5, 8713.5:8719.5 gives 152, 15.2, 16.0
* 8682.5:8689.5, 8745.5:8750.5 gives 146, 14.6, 15.9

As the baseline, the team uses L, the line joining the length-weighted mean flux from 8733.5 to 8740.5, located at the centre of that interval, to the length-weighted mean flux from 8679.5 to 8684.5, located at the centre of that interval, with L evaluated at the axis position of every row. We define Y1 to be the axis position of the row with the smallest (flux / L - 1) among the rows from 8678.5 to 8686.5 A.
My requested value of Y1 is 8683 A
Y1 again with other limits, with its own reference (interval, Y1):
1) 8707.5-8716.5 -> 8708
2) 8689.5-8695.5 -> 8692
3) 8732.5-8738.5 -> 8736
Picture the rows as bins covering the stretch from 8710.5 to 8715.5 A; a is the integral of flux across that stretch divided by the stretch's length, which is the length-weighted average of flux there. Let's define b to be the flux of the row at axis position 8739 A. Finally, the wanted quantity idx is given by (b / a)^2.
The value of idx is 0.98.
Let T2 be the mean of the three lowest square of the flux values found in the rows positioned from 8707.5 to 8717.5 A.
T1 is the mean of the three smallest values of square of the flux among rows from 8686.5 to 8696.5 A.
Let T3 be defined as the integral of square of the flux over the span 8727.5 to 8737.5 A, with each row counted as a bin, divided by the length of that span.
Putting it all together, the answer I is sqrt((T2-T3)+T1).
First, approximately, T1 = 178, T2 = 207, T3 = 249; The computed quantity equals 11.7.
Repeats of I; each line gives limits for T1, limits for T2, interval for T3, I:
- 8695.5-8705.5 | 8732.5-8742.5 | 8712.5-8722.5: 12.3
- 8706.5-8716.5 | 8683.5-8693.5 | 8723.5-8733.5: 12.0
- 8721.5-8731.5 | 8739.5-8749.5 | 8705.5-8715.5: 13.1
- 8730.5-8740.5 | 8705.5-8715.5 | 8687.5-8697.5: 13.0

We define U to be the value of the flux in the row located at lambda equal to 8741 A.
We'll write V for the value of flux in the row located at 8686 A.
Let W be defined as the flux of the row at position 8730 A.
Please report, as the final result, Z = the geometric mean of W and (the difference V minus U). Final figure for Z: 2.5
